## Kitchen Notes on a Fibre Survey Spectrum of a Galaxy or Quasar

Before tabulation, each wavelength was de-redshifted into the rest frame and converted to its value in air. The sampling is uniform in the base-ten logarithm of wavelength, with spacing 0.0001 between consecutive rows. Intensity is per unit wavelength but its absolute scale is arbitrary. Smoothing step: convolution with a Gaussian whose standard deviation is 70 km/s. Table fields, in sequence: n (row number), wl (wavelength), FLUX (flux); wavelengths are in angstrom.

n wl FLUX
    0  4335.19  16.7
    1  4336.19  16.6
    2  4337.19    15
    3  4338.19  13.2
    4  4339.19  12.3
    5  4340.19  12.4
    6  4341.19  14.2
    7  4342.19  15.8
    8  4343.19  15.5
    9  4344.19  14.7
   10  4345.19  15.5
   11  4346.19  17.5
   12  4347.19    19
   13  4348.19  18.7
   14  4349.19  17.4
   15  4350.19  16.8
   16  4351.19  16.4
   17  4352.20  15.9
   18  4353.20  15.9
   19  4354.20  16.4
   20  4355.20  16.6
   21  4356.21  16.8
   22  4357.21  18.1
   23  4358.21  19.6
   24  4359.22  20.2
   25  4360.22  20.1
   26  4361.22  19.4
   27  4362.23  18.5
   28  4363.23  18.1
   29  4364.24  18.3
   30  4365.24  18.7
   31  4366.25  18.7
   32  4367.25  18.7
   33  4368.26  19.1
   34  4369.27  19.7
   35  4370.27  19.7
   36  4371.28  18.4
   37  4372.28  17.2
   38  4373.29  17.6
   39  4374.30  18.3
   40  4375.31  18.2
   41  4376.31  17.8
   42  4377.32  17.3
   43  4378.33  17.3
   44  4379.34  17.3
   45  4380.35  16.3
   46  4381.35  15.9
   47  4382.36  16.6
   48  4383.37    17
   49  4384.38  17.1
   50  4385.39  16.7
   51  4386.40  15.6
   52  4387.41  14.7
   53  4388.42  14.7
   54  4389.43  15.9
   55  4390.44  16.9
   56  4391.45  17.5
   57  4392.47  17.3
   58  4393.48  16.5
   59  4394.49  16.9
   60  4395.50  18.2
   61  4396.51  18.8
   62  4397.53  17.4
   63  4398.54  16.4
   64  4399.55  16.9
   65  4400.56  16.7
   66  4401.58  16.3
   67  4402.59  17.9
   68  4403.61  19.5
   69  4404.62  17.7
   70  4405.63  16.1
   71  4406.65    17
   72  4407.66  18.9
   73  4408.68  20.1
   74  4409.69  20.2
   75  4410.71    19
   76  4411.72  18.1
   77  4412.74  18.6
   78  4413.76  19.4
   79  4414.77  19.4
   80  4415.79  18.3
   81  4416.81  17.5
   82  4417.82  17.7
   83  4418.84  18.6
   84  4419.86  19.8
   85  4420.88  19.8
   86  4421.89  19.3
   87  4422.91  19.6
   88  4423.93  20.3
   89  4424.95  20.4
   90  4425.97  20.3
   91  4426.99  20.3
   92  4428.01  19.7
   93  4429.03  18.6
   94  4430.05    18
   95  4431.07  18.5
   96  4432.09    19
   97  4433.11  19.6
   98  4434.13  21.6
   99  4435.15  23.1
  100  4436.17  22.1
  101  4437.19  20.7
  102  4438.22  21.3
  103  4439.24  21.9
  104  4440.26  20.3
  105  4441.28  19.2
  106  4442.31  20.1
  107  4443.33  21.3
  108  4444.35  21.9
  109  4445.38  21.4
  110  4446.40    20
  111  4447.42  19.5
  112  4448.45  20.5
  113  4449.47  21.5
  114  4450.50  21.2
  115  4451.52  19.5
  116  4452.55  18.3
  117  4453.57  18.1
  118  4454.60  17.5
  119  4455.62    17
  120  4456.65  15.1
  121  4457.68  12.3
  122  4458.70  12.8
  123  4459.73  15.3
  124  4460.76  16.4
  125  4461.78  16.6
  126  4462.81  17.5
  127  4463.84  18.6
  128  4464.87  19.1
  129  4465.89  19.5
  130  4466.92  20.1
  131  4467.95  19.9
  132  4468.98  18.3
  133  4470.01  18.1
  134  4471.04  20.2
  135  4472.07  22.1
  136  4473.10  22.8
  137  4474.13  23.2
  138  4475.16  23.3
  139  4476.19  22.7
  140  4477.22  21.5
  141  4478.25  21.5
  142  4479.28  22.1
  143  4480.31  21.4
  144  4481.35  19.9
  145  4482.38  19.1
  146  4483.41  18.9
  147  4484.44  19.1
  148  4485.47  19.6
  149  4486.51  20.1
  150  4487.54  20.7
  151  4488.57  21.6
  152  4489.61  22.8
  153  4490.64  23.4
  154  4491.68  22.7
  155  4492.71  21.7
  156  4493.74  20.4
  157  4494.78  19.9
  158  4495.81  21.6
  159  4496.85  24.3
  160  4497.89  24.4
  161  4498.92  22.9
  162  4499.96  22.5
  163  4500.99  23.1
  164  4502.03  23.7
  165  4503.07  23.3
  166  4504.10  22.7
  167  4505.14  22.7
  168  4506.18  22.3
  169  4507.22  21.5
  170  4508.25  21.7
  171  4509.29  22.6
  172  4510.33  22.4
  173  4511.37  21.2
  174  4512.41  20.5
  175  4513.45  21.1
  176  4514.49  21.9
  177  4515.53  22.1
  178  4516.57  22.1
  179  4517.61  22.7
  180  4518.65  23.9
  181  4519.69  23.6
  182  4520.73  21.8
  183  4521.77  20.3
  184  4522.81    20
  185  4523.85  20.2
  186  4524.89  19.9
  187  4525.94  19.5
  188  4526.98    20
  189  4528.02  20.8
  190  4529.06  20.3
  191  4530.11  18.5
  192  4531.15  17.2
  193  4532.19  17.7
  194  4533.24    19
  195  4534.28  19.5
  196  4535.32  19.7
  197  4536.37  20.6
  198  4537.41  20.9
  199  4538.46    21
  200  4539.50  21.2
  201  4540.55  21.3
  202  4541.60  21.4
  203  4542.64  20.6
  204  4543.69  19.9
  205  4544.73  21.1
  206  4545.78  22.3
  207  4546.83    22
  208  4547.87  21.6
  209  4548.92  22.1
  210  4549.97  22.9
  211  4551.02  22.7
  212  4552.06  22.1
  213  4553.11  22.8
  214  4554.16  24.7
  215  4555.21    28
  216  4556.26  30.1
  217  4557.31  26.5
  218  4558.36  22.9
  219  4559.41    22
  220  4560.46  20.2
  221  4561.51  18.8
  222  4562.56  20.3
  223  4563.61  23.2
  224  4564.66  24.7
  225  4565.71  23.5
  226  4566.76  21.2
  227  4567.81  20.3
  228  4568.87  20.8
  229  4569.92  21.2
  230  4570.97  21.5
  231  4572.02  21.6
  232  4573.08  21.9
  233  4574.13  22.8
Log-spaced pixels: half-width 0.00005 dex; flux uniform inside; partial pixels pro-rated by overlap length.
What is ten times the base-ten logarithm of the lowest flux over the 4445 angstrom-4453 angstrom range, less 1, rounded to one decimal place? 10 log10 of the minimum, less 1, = 11.6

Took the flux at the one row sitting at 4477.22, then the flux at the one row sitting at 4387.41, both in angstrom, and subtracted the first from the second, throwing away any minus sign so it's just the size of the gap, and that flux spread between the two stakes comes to 6.8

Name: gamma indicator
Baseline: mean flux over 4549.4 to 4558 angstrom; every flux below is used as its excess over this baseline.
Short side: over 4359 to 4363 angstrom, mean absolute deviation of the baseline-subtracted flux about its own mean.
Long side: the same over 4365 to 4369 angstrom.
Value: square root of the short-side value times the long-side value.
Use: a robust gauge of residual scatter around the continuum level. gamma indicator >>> 0.300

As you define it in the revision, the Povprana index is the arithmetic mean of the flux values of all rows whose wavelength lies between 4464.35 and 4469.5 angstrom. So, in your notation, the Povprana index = 19.4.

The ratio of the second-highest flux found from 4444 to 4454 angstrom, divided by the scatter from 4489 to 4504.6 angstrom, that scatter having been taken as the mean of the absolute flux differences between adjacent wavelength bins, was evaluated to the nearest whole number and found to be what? 24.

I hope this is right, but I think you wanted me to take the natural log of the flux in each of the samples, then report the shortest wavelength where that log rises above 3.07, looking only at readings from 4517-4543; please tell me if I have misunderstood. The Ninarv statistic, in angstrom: 4517.61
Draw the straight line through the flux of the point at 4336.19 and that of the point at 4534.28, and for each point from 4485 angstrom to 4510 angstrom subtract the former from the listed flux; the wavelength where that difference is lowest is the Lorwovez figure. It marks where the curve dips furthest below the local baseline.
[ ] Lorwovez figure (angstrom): 4485.47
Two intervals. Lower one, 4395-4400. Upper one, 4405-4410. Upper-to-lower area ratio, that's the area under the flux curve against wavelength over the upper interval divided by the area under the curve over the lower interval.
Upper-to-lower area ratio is 1.05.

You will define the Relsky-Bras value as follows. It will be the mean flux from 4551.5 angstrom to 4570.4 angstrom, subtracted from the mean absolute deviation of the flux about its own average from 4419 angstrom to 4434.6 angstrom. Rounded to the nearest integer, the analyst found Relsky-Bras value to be -22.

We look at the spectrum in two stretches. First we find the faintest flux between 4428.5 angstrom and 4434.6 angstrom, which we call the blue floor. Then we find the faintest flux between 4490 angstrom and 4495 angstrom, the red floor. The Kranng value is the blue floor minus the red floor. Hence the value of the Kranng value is -1.9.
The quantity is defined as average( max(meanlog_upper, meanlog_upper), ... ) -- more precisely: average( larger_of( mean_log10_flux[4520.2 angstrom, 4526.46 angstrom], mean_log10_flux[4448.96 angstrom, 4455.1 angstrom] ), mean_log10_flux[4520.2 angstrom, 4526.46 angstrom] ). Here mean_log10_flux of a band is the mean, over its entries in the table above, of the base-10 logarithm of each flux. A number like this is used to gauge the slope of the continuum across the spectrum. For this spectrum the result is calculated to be 1.31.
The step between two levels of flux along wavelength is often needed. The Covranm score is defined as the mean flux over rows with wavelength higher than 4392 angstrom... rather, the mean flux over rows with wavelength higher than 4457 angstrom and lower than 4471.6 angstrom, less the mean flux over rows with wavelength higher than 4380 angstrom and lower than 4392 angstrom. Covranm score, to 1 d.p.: 1.2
